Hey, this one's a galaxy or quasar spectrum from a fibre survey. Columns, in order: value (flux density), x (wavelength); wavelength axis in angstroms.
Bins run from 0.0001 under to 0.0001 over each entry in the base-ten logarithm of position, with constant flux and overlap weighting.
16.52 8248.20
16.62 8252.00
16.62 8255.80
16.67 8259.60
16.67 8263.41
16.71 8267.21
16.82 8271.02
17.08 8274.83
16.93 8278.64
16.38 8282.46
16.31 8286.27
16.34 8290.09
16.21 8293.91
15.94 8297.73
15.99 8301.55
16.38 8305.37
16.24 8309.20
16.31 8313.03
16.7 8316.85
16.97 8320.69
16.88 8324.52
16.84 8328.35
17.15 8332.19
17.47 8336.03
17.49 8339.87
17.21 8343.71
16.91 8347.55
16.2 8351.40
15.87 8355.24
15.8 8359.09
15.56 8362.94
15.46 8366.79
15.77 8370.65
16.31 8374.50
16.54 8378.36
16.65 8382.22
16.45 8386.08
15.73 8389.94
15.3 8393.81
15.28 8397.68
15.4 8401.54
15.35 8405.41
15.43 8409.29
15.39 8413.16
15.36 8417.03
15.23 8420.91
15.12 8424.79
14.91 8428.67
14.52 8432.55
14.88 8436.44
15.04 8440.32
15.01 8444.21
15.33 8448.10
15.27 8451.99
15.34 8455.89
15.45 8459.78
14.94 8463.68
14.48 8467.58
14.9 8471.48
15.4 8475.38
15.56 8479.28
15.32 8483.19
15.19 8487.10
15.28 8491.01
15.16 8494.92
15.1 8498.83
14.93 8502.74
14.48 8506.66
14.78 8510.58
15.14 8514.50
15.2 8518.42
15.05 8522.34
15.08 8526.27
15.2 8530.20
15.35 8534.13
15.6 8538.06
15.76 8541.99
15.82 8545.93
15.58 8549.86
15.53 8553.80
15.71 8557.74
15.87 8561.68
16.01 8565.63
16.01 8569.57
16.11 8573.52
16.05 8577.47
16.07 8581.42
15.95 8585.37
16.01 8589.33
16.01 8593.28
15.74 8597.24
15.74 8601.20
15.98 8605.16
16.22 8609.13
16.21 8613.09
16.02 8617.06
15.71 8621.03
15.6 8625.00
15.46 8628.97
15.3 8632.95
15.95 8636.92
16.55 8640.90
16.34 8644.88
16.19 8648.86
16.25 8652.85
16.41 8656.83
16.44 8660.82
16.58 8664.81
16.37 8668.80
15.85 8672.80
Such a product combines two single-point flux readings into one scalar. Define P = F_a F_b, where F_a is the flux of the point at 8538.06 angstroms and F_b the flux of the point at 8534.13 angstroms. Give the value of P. 239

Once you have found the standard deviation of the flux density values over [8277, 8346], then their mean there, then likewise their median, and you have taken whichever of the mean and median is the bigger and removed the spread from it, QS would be 16.2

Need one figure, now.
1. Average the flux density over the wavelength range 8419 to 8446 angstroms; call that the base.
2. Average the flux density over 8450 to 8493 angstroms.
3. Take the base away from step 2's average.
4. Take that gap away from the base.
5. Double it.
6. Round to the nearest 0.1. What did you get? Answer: 29.4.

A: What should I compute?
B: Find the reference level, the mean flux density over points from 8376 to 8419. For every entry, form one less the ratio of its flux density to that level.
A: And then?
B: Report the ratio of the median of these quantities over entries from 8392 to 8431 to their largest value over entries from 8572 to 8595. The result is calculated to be -1.7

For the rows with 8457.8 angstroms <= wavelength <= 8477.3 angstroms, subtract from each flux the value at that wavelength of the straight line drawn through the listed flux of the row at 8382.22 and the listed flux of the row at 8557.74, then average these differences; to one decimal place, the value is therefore -1.2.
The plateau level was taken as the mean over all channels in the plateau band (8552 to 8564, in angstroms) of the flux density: 15.7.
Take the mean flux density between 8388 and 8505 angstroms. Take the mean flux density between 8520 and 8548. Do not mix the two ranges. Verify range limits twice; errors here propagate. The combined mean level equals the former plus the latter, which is 30.6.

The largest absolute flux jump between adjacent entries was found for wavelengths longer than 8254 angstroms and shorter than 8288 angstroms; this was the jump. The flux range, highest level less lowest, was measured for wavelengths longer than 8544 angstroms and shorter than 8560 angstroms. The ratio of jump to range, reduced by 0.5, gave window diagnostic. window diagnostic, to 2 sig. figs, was 1.4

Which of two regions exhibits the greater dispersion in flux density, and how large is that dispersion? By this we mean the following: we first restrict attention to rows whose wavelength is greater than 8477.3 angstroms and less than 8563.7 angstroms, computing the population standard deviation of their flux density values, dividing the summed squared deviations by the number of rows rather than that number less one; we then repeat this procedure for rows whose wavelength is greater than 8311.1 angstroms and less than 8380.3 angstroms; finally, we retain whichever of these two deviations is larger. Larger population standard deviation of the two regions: 0.63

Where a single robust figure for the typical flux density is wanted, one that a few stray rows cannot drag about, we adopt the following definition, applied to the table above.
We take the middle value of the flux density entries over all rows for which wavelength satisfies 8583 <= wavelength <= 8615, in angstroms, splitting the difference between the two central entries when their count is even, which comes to 16.0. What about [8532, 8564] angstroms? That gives 15.7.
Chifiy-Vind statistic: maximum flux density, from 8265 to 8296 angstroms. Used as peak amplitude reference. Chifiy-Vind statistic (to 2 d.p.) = 17.08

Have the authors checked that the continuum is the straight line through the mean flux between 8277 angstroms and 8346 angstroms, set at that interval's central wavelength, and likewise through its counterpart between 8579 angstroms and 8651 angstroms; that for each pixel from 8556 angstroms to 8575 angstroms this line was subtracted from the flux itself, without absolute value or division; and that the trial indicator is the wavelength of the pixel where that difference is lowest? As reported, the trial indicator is 8557.74 angstroms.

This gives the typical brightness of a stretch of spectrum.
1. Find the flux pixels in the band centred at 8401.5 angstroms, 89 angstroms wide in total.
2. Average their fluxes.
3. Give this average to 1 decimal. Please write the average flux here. 15.5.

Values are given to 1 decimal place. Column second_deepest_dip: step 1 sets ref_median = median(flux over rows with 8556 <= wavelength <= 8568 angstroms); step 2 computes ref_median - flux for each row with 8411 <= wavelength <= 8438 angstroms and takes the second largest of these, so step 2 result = 1.0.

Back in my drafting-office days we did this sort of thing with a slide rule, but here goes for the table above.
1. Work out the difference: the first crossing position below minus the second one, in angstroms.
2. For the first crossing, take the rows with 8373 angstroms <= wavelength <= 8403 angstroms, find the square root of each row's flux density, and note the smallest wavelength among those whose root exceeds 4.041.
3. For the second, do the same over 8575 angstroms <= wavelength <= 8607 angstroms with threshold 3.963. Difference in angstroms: -199.1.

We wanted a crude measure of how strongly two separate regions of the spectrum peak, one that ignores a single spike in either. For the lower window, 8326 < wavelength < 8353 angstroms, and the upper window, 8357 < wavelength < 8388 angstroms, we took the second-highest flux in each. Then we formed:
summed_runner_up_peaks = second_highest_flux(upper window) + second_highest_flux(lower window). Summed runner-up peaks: 34.0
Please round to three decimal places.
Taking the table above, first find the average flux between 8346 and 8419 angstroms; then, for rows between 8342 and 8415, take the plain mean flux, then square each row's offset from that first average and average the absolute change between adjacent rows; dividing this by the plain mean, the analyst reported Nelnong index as 0.014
